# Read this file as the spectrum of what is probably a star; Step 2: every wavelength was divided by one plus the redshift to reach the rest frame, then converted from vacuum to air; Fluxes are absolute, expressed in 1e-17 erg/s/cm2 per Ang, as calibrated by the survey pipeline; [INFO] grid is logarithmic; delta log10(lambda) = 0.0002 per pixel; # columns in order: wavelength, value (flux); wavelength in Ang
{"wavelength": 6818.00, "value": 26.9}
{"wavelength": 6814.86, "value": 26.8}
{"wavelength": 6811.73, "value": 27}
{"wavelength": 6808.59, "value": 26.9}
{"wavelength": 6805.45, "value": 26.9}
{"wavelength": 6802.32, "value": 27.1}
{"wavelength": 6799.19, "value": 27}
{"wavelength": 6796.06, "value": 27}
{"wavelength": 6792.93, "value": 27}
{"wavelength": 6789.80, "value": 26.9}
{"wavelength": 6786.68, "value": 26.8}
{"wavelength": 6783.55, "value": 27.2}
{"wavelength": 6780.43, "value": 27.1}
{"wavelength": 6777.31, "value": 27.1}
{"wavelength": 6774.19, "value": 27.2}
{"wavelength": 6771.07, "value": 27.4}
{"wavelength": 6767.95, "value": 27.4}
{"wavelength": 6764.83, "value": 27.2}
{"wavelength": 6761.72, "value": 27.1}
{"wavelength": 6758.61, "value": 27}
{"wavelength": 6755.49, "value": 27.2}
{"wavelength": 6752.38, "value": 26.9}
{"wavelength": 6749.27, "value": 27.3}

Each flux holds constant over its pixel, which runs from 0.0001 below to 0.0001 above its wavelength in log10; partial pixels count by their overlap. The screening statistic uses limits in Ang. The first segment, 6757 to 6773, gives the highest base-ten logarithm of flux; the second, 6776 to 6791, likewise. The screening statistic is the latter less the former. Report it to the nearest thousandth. -0.003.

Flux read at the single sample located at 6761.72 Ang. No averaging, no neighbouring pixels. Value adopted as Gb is 27.1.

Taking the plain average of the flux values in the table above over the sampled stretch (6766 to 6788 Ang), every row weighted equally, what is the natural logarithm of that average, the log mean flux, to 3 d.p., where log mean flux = 3.302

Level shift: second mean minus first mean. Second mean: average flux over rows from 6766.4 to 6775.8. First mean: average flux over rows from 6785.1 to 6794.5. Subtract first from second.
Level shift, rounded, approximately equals 0.43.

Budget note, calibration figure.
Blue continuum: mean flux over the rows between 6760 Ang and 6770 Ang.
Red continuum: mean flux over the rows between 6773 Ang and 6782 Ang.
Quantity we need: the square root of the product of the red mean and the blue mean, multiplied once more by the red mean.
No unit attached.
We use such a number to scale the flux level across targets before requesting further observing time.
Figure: 738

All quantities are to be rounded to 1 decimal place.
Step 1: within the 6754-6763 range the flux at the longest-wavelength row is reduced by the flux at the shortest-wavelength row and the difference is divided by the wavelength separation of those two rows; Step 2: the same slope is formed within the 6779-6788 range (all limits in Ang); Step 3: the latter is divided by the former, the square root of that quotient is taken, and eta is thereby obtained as 1.7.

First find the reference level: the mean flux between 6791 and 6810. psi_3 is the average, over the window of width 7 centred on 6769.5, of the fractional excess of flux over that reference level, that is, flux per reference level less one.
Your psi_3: 0.015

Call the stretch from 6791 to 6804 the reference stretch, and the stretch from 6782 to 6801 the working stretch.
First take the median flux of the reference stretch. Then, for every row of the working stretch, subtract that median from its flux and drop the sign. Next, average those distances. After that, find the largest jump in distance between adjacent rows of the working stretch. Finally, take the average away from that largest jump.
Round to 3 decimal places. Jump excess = 0.017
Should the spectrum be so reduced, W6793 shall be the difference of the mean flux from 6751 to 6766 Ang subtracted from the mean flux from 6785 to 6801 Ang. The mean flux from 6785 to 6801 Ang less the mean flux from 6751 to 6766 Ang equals -0.14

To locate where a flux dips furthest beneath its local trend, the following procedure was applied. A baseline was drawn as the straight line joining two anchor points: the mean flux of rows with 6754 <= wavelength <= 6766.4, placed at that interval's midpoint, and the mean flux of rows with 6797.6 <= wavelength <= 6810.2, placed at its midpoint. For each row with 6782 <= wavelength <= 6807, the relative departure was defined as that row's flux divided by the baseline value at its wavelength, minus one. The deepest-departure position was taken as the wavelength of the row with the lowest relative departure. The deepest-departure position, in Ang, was 6786.68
